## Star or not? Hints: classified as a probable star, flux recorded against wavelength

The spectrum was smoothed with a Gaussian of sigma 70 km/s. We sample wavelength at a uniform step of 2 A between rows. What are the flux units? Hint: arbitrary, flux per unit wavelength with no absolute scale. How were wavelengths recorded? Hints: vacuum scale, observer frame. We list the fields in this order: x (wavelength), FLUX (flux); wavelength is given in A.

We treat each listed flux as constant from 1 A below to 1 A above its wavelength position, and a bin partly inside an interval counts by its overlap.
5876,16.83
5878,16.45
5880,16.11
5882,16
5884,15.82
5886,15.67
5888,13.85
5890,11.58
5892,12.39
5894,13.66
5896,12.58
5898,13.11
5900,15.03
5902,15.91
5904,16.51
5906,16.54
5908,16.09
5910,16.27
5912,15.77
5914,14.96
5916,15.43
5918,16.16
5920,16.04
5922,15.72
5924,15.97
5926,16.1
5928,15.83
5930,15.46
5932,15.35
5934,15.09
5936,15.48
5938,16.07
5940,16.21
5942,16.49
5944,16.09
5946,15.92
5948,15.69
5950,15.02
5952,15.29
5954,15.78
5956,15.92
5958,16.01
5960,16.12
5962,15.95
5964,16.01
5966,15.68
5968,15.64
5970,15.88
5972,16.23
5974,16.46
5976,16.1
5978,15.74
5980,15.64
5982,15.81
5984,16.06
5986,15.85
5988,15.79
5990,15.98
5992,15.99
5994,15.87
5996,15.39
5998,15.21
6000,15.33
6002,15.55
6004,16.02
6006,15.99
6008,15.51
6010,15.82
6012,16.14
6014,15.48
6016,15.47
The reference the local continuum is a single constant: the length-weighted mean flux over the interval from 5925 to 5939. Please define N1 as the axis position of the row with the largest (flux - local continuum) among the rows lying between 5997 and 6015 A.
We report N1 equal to 6012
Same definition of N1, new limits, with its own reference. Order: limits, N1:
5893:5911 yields 5906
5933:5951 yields 5942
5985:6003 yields 5992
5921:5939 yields 5926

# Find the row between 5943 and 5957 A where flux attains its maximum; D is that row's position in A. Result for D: 5944 A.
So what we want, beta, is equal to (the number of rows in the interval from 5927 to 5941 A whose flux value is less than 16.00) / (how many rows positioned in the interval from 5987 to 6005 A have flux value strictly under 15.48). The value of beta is 1.67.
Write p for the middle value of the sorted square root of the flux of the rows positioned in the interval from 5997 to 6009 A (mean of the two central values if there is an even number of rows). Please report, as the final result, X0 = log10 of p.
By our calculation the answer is 0.596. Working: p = 3.94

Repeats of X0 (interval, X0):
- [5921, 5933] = 0.599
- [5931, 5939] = 0.594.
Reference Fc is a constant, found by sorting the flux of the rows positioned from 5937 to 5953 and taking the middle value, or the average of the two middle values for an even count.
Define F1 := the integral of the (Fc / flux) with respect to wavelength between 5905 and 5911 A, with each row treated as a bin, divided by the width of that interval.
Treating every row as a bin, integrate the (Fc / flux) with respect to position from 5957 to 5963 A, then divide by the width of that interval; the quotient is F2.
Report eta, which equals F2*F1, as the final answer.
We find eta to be 0.979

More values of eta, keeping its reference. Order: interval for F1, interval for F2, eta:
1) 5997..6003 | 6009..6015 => 1.053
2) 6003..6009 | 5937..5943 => 0.994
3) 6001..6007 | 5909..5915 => 1.032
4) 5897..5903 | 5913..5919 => 1.131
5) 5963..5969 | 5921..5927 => 1.018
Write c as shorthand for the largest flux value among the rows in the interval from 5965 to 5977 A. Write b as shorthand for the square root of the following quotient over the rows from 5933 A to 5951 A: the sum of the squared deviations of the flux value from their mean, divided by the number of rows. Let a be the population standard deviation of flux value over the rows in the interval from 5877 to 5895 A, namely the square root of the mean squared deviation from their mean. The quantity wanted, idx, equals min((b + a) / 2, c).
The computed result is 1.08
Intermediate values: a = 1.69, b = 0.48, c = 16.46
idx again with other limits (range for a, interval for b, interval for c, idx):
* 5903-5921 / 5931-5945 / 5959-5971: 0.48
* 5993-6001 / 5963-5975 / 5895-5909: 0.27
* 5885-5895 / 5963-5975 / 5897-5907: 0.84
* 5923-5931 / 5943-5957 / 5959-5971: 0.30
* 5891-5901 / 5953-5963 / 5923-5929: 0.53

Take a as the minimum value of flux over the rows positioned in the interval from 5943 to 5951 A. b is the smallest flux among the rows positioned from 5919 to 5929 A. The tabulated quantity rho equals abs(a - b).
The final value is 0.7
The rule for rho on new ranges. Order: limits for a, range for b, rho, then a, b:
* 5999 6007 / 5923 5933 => 0.0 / 15.33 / 15.35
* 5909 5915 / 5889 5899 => 3.4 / 14.96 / 11.58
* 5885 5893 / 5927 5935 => 3.5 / 11.58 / 15.09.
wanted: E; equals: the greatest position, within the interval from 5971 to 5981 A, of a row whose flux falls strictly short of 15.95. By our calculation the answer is 5980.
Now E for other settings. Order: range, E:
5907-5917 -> 5916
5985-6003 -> 6002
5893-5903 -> 5902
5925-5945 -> 5936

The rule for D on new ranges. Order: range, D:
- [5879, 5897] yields 5880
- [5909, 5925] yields 5910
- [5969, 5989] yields 5974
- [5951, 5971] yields 5960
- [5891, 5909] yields 5906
